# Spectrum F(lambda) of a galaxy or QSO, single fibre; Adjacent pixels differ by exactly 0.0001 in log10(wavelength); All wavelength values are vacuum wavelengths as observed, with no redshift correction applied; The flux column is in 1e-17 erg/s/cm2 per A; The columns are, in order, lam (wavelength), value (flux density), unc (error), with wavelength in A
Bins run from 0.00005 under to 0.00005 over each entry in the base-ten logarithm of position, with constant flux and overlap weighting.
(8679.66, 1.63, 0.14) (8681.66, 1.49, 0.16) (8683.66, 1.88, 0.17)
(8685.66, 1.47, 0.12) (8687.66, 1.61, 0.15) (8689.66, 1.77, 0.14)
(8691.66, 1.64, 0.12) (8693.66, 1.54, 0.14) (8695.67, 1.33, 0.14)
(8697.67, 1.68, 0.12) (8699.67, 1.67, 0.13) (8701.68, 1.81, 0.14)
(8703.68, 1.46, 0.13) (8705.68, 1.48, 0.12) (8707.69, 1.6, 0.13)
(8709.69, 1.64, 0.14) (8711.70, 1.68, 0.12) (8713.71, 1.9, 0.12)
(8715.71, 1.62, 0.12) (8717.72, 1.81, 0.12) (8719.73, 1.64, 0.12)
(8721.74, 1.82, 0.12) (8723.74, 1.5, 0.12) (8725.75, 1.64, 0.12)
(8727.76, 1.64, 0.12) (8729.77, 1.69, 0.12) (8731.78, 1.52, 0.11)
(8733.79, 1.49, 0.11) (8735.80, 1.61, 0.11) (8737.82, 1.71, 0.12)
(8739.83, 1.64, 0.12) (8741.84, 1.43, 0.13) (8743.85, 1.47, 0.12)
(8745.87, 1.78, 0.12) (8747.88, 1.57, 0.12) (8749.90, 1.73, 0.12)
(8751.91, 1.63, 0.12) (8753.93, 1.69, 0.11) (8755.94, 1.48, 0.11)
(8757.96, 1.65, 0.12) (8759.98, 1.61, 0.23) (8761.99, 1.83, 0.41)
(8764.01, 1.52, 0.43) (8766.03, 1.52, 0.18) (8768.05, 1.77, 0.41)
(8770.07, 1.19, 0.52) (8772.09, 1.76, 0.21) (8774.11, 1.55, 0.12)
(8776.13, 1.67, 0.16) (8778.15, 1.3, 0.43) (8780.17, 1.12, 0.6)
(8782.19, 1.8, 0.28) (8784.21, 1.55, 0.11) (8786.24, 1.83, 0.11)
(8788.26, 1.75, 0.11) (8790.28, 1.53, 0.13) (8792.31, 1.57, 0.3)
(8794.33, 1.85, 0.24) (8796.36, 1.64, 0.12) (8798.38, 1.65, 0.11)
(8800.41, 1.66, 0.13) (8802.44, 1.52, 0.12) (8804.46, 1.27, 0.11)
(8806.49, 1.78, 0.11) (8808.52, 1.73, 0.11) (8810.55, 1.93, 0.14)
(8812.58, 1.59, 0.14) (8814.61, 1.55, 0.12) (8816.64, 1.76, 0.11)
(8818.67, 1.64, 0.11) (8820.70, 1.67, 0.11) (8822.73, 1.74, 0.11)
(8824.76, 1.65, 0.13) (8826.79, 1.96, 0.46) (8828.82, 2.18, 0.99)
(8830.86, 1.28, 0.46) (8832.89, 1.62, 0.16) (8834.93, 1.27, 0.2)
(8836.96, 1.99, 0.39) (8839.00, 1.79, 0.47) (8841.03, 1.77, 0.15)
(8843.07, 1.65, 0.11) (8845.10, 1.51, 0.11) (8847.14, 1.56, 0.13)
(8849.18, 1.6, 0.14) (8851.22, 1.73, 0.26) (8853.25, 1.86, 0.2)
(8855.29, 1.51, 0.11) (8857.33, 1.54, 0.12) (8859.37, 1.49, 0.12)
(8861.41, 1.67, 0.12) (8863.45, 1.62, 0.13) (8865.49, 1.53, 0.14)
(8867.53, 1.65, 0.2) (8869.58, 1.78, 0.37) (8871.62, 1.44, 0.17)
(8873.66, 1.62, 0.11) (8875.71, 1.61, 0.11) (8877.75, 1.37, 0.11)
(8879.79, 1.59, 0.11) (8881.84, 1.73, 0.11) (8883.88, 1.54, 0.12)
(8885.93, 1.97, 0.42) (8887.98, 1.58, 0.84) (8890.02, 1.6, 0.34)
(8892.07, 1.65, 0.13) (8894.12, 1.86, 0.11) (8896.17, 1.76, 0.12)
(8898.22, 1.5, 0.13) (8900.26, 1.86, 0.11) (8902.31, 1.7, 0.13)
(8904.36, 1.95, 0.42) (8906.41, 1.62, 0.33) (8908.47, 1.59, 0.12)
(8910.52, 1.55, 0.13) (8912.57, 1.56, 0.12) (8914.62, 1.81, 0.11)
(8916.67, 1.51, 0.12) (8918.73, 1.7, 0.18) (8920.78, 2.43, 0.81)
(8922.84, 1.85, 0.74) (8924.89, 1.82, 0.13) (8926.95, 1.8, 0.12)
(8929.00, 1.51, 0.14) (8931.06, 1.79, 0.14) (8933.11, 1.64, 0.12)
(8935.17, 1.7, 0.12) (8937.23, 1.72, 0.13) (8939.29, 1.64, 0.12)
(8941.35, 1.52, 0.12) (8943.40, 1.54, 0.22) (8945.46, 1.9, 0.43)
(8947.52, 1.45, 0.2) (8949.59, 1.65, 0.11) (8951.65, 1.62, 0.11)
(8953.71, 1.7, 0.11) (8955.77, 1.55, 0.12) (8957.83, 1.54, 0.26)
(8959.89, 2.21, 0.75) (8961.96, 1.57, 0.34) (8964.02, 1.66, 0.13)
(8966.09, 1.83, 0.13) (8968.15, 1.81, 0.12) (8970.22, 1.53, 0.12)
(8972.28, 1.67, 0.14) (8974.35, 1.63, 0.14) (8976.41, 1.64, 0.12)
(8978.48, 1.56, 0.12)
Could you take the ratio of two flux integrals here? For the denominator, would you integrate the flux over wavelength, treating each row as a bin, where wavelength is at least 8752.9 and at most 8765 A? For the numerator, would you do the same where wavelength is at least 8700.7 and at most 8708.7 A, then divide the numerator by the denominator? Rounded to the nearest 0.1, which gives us 0.6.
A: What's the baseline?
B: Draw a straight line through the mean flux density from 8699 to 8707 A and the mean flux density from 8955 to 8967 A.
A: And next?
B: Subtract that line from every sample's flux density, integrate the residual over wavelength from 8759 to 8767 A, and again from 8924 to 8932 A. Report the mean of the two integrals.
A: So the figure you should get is 0.02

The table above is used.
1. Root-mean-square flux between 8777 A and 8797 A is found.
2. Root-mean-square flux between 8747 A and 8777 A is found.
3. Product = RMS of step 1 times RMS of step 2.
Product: 2.61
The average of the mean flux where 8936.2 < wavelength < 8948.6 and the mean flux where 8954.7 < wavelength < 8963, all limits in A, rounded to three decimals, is 1.673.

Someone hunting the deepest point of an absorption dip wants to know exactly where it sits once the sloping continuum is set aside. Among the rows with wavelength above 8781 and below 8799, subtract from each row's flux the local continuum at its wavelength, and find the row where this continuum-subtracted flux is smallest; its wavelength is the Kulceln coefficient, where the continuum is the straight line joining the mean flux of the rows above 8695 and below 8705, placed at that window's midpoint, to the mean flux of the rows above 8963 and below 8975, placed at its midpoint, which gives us 8790.28 A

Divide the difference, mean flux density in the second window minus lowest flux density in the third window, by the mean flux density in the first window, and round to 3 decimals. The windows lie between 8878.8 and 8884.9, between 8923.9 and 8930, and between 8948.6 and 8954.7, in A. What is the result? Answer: 0.056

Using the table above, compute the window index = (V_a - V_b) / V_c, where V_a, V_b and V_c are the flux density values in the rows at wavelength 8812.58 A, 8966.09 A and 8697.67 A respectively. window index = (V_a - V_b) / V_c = -0.14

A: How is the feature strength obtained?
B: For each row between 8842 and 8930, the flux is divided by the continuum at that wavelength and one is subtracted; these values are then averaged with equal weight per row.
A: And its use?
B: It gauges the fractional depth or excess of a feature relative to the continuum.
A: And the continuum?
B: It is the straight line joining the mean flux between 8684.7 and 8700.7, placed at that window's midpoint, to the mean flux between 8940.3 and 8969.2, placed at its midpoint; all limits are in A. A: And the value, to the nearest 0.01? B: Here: 0.01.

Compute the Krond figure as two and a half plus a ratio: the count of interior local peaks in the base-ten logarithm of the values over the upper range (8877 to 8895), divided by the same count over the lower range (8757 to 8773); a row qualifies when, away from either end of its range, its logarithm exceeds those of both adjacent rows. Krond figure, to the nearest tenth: 3.5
